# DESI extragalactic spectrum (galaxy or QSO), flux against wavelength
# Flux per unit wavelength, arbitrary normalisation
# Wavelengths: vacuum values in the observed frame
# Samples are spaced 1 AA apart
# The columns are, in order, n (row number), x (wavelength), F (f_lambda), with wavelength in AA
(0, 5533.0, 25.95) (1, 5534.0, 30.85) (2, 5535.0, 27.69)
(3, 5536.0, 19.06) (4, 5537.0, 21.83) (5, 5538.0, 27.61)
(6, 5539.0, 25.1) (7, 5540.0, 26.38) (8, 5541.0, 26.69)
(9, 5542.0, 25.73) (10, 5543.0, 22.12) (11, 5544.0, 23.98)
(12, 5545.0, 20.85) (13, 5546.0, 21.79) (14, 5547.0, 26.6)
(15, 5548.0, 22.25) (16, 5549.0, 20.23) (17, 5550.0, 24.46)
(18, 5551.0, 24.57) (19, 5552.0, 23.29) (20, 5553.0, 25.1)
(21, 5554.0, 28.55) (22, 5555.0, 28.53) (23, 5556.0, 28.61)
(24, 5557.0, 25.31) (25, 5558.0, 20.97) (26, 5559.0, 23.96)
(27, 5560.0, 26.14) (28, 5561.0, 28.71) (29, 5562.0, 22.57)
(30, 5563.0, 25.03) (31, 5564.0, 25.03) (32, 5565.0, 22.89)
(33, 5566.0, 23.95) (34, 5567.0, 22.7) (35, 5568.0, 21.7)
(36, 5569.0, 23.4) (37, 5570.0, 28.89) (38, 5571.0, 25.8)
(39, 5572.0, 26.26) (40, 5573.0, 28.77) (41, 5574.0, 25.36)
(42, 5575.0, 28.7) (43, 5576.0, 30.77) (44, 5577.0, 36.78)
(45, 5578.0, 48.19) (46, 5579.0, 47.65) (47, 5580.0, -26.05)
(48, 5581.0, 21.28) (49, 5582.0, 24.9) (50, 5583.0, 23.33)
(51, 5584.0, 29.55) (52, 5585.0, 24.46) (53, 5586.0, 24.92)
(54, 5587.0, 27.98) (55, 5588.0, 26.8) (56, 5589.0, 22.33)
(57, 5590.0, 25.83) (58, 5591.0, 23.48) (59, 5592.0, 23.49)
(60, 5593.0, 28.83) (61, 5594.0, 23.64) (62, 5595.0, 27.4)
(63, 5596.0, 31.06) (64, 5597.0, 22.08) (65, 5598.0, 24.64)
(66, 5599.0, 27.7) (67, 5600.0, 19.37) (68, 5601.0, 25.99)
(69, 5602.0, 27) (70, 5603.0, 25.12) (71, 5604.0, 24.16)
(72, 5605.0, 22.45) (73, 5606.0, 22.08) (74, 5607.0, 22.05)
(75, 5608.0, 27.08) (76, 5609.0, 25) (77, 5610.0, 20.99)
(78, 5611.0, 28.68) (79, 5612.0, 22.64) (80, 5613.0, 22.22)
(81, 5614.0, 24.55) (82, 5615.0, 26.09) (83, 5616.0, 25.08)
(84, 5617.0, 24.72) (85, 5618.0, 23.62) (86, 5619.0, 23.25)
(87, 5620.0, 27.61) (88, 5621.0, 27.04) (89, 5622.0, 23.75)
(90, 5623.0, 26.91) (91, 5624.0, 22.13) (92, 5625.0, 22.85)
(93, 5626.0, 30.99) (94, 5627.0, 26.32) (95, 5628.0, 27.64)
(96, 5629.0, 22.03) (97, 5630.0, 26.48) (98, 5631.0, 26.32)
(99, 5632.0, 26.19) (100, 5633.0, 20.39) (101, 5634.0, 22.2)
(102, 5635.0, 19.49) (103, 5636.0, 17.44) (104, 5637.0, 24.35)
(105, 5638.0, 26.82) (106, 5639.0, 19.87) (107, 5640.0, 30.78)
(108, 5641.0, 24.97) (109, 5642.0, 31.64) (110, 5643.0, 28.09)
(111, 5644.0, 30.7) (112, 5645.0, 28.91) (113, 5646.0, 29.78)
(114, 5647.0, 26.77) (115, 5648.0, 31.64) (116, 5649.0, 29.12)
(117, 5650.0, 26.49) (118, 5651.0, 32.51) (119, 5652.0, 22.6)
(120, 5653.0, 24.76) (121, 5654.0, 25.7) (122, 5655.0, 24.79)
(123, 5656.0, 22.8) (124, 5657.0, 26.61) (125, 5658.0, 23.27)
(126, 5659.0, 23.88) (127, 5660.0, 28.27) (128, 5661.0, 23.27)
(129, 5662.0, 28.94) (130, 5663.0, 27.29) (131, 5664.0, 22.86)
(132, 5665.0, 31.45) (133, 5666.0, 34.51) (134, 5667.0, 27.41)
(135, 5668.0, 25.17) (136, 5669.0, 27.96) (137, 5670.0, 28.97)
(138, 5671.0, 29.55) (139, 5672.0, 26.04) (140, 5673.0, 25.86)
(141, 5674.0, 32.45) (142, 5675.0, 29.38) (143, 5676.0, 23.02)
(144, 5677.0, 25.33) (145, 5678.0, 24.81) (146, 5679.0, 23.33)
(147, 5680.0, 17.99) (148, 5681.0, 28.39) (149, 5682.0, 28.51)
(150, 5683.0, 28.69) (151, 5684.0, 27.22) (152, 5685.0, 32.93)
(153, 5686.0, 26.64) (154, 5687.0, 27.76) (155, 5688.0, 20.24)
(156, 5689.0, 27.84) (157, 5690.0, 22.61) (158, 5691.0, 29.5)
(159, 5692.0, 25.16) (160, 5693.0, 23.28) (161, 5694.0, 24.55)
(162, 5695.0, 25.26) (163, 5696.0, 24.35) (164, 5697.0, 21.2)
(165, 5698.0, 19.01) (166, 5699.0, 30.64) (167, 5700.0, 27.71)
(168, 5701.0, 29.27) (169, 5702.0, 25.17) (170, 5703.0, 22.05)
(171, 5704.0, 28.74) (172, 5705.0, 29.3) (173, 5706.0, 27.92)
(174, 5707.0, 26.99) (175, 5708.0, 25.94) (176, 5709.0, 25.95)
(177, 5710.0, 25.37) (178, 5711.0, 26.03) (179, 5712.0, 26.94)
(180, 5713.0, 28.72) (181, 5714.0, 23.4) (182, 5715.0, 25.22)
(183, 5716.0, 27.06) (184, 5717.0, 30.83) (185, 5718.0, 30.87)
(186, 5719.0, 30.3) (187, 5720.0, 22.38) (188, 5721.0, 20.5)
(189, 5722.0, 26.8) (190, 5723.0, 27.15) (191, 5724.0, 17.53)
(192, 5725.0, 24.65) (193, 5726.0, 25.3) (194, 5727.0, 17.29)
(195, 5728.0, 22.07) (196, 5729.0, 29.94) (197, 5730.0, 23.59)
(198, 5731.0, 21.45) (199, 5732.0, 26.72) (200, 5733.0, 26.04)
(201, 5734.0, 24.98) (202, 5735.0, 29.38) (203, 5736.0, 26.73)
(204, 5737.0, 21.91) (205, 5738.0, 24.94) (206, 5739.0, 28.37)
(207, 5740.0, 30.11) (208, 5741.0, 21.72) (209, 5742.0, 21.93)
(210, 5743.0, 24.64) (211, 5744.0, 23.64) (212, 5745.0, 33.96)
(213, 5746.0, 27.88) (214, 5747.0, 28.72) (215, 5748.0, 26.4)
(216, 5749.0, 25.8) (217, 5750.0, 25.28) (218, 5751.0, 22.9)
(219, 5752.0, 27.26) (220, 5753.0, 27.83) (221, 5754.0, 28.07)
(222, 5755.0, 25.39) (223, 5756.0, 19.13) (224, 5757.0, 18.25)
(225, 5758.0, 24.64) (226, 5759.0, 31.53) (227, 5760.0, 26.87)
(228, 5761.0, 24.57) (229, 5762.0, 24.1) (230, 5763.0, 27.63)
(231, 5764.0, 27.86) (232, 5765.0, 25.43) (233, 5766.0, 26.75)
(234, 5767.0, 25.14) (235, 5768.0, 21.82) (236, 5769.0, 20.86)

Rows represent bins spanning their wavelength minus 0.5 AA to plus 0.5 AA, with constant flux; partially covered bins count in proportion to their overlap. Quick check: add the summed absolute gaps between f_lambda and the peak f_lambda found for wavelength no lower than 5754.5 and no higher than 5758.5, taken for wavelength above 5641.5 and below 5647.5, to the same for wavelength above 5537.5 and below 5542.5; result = 29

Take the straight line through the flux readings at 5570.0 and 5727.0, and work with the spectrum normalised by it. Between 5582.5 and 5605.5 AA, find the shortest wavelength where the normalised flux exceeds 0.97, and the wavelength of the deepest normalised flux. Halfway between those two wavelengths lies 5592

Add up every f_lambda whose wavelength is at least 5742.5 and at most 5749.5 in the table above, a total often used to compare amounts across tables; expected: 191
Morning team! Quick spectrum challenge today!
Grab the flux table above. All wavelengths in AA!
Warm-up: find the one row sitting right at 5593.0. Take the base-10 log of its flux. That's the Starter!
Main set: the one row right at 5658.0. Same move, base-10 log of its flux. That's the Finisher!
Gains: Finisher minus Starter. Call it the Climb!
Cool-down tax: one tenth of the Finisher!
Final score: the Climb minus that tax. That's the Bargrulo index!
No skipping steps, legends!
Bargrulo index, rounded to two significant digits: -0.23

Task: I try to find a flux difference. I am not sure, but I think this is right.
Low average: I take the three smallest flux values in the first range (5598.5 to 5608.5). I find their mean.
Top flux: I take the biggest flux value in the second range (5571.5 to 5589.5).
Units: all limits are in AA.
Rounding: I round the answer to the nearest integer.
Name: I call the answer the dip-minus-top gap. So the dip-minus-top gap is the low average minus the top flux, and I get -27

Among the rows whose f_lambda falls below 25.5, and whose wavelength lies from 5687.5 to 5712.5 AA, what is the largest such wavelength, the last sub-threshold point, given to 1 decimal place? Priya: 5710.0 AA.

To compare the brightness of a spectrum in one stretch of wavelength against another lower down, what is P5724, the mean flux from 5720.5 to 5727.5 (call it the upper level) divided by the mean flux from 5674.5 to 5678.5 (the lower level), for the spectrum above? 0.89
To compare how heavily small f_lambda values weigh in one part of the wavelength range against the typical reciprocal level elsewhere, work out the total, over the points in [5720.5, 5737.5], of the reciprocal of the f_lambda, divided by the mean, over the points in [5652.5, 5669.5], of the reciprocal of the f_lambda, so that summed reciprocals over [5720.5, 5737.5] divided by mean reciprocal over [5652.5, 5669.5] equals 19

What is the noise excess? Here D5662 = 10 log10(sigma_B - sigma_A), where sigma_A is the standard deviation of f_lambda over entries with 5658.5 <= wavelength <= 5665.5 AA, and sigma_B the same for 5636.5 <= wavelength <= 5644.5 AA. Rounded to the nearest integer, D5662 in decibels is -1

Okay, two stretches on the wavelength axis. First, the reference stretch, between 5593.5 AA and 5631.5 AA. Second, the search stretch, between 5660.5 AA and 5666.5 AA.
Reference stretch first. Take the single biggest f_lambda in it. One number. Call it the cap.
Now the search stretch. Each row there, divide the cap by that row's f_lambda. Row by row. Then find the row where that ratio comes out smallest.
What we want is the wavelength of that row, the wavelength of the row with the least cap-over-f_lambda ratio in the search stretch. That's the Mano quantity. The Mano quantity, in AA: 5666.0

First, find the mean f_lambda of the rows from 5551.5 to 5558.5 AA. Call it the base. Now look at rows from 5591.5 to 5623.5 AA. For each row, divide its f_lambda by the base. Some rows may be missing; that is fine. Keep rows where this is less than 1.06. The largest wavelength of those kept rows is 5623.0 AA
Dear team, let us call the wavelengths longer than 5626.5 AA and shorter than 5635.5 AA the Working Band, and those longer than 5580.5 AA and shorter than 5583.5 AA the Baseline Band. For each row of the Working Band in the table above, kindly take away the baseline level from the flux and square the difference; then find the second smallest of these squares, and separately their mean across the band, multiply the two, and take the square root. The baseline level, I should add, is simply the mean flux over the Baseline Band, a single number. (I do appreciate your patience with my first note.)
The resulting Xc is 3.5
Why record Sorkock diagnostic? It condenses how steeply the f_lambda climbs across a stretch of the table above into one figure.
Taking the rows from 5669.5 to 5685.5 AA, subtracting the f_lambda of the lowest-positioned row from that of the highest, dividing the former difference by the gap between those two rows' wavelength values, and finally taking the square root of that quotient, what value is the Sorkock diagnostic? 0.51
